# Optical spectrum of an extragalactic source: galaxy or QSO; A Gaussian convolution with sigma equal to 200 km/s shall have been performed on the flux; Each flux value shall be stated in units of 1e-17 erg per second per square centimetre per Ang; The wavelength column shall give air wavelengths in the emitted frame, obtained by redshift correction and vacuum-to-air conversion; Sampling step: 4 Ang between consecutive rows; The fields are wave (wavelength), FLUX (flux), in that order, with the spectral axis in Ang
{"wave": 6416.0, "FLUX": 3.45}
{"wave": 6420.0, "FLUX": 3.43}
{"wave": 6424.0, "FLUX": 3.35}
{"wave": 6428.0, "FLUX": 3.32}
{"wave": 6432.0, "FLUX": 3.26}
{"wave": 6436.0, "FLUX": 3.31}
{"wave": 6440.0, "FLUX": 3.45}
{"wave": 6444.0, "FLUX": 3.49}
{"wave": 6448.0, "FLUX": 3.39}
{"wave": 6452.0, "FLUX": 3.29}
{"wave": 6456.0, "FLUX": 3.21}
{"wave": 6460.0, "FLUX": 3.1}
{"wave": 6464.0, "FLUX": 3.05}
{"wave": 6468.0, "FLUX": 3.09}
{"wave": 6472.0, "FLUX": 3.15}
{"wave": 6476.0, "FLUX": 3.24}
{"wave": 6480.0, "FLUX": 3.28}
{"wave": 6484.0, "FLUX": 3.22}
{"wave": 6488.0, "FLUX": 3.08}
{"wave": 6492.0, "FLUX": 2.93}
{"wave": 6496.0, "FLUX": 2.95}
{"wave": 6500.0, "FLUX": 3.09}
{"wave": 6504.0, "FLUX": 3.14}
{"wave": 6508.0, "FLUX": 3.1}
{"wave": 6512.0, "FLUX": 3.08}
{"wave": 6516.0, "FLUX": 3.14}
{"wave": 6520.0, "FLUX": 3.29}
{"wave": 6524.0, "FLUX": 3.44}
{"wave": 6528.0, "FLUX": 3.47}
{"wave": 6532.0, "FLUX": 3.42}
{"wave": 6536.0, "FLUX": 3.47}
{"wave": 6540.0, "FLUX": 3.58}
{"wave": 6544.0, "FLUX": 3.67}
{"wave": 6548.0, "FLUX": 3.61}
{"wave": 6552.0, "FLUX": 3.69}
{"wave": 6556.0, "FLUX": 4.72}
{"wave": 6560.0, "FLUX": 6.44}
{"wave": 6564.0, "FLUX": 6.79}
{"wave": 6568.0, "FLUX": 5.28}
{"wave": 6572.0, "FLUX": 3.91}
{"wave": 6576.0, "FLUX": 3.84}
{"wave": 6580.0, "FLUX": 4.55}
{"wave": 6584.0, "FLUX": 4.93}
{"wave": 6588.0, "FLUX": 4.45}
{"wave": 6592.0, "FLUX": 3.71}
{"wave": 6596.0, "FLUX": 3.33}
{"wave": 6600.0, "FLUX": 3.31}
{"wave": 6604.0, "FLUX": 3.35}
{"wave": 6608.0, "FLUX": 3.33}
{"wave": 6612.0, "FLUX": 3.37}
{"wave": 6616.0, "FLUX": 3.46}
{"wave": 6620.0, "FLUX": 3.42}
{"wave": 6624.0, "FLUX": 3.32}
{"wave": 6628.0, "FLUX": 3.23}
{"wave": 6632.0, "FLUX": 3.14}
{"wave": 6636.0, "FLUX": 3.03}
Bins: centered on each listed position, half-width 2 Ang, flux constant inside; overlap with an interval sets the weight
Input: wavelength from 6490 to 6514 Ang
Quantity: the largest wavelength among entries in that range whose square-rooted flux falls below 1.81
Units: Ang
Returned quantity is 6512.0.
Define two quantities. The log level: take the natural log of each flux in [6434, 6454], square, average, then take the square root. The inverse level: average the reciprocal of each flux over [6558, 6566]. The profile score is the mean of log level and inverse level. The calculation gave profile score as 0.685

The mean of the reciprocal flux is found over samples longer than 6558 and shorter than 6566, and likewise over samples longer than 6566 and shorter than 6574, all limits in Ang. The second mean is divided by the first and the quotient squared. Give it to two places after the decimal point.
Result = 2.16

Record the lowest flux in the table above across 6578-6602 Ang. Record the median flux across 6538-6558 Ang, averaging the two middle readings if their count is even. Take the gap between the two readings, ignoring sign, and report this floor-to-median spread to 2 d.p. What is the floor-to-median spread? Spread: 0.36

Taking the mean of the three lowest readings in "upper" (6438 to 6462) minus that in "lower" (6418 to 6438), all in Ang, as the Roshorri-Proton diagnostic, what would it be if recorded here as -0.10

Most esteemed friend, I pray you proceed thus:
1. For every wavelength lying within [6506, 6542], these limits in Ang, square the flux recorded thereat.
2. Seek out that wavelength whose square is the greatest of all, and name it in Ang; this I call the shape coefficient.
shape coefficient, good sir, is 6540.0 Ang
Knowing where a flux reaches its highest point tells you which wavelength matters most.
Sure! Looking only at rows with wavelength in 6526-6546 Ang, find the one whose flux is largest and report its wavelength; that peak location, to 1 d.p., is 6544.0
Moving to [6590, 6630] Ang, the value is 6592.0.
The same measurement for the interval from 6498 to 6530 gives 6528.0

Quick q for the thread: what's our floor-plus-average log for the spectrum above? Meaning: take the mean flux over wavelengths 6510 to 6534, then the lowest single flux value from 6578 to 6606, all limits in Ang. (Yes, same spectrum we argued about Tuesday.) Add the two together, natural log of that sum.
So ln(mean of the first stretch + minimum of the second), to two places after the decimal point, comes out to 1.89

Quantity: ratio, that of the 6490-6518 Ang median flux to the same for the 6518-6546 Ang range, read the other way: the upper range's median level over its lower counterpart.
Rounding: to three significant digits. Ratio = 1.12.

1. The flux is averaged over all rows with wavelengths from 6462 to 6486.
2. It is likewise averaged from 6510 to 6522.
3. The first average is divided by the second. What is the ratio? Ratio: 1.00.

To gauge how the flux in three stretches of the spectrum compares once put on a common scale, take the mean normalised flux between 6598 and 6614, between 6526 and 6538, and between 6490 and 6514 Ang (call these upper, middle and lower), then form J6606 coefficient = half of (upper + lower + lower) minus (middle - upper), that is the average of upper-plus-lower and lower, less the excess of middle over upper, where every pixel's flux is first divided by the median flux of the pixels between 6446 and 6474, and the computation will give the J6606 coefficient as 1.5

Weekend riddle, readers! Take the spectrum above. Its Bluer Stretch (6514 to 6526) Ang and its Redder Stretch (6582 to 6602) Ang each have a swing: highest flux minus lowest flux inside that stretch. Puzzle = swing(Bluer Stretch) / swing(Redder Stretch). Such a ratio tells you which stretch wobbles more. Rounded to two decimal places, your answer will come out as 0.19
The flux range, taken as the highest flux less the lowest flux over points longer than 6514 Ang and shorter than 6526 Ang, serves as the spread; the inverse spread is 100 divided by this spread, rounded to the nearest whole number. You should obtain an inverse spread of 333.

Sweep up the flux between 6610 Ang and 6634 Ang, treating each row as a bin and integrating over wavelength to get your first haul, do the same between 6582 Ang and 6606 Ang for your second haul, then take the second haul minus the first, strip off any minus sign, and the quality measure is 13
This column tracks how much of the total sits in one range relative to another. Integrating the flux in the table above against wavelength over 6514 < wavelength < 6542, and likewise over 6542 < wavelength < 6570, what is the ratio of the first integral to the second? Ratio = 0.70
